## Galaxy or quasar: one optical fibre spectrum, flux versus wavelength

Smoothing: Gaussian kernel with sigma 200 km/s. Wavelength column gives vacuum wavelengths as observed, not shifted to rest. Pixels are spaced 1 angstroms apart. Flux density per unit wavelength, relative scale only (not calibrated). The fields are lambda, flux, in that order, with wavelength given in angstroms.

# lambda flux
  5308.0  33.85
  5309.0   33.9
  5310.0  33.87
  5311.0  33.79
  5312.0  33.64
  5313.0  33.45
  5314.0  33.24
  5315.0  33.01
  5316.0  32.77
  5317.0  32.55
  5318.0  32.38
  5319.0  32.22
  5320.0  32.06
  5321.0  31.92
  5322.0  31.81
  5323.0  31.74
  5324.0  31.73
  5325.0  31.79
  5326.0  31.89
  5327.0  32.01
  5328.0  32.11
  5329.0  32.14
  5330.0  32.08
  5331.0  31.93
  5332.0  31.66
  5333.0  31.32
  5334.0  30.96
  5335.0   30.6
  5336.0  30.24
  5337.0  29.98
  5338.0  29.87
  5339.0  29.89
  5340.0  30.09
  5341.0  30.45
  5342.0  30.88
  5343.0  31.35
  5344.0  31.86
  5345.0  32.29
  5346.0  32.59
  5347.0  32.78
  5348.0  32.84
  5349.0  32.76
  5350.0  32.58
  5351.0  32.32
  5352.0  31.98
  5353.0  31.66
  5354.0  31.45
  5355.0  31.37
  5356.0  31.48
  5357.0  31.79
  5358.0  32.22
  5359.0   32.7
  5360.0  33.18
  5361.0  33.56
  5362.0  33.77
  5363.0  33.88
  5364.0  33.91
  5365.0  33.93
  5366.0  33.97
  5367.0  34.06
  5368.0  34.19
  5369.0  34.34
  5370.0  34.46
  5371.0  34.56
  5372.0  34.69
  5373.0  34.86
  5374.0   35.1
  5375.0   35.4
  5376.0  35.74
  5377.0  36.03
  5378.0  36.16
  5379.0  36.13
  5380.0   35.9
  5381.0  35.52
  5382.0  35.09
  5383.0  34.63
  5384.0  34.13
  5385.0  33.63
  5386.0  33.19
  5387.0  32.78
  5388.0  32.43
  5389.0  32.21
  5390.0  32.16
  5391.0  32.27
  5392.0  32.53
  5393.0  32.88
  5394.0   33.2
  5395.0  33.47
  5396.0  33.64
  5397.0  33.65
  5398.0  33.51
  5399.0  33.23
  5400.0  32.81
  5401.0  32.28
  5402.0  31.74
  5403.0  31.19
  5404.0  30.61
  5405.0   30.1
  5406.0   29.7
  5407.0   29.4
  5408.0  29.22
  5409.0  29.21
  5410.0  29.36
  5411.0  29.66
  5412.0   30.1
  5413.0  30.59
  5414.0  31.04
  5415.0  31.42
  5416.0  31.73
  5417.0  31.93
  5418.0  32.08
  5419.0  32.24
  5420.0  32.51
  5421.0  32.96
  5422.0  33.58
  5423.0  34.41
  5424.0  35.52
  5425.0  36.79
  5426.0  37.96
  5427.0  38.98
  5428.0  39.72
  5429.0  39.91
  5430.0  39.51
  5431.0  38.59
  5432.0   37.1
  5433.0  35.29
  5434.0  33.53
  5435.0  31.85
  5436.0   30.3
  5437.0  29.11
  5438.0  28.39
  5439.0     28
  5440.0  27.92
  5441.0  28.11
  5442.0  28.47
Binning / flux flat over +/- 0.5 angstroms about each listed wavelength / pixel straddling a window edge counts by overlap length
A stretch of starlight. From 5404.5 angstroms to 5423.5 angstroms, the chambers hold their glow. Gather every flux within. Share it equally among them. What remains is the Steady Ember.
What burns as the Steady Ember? 31.1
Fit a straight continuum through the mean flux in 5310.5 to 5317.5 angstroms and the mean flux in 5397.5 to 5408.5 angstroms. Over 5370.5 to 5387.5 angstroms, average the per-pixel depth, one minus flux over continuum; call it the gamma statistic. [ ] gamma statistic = -0.10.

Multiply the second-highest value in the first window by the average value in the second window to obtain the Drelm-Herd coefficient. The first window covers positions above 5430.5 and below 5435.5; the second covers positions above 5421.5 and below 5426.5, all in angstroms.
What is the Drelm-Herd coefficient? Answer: 1323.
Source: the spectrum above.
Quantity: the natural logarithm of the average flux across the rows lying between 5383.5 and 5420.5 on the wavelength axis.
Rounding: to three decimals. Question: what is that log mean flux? 3.461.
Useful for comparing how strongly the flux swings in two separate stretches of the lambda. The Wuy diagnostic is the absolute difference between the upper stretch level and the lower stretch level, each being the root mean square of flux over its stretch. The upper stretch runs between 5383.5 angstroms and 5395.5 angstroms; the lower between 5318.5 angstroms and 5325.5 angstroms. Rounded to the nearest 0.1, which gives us 1.0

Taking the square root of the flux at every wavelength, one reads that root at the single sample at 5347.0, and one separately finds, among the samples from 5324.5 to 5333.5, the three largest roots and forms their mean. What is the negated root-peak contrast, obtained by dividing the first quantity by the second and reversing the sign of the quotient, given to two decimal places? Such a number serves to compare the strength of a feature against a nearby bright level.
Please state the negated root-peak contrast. -1.01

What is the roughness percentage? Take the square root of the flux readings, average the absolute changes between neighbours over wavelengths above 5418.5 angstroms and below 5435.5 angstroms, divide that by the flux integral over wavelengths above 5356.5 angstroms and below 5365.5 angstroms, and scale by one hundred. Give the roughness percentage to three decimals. 0.027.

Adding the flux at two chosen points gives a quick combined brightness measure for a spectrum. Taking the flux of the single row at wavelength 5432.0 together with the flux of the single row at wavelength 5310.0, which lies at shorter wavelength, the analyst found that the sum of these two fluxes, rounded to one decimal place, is 71.0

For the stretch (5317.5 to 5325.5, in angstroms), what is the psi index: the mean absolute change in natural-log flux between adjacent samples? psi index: 0.0032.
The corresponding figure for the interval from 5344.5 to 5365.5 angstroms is 0.0071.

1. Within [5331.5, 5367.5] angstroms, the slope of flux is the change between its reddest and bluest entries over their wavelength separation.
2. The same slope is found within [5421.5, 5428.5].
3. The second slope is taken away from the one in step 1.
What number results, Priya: -1.0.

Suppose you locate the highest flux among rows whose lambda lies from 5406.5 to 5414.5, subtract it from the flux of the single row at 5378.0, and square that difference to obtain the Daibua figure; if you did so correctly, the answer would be 26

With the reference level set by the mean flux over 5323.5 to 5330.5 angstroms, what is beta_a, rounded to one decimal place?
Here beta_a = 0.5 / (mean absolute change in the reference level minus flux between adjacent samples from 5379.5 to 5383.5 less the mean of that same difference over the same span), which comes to 0.1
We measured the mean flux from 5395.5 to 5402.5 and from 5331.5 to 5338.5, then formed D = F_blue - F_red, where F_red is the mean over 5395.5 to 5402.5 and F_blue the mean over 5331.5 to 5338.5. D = -2.3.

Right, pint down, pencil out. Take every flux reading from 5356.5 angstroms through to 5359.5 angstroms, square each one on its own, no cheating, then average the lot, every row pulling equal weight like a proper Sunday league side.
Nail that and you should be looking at 1039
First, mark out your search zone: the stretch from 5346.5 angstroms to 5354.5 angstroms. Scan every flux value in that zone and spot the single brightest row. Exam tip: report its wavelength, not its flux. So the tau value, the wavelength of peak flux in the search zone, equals 5348.0 angstroms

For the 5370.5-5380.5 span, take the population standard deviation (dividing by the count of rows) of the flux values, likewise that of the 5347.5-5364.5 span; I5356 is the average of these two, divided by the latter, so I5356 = 0.84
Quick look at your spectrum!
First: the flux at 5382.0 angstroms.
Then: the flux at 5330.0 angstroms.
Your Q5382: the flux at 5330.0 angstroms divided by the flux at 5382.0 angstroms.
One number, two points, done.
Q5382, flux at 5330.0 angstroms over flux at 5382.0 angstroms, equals 0.91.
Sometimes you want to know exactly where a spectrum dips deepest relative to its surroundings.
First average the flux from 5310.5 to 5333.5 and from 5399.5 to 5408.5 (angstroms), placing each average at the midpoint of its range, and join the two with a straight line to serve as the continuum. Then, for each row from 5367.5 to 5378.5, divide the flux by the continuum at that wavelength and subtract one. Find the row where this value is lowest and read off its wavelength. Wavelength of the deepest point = 5368.0 angstroms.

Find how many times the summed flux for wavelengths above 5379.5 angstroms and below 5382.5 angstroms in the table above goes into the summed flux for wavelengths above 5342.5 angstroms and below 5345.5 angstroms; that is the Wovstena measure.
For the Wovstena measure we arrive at 0.90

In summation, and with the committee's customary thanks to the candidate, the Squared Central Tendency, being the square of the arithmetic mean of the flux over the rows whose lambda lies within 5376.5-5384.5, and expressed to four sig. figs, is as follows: 1257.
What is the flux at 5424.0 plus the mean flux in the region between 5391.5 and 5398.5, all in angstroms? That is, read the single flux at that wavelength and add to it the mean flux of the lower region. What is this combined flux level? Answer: 68.8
